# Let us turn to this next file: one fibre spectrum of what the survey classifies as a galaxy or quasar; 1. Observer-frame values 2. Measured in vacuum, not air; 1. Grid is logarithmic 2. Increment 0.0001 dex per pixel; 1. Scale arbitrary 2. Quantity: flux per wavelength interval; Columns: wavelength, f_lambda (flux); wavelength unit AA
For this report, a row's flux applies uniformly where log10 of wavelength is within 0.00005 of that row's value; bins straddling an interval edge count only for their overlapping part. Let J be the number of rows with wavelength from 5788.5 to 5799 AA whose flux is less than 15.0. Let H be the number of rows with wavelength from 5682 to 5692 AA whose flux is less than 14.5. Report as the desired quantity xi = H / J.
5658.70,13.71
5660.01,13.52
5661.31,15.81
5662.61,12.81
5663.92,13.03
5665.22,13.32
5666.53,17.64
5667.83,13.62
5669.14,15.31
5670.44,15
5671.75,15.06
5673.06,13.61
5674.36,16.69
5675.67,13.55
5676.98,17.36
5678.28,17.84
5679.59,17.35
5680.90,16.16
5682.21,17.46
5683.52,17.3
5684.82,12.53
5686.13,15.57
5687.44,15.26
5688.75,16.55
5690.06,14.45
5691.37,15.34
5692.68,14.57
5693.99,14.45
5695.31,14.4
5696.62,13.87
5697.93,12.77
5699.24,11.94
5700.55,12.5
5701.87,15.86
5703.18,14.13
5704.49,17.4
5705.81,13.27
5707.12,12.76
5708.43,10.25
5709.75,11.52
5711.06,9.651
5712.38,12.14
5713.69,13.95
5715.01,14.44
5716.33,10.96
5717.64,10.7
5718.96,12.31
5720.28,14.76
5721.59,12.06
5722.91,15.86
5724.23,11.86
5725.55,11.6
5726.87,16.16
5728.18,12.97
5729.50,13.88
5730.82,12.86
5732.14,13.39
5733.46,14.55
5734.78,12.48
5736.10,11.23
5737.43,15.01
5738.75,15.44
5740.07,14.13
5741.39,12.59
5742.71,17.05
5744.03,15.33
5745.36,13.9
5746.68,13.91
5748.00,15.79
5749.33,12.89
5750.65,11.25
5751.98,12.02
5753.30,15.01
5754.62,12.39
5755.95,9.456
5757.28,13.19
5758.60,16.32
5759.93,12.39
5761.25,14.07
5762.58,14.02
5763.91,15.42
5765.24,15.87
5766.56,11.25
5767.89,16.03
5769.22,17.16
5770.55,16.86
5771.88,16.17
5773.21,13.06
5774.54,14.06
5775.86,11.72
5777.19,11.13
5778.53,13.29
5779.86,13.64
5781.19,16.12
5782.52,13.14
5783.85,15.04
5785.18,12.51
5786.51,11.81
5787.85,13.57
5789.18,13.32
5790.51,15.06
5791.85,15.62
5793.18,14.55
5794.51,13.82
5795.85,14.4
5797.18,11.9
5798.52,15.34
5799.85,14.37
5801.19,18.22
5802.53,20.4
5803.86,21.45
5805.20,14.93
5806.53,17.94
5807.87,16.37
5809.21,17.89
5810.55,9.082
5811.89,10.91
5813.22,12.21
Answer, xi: 0.4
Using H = 2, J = 5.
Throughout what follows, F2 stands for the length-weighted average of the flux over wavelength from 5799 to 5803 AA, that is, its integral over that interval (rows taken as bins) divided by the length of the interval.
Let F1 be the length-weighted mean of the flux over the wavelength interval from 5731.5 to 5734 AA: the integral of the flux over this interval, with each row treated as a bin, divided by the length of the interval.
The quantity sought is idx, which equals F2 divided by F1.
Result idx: 1.25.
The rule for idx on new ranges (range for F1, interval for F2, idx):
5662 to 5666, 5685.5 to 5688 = 1.17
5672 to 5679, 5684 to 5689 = 0.95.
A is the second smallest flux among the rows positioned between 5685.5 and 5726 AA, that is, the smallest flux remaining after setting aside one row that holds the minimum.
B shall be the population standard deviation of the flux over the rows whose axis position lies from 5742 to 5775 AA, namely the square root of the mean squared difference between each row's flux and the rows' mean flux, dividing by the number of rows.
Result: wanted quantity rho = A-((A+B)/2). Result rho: 4.1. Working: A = 10.25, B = 2.00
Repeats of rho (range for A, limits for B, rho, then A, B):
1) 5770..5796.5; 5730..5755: 5.1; 11.72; 1.56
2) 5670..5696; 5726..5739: 6.1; 13.55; 1.43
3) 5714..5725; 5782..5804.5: 4.2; 10.96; 2.64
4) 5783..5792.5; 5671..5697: 5.5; 12.51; 1.51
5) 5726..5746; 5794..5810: 4.9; 12.48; 2.70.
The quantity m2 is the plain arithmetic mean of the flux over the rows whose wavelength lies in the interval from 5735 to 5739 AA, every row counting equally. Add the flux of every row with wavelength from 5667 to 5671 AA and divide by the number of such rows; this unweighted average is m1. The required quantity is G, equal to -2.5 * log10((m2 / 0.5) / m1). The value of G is -0.70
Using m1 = 14.6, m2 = 13.9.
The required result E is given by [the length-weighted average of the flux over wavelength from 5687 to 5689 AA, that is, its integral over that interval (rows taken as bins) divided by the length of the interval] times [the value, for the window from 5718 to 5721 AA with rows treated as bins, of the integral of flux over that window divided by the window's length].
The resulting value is 209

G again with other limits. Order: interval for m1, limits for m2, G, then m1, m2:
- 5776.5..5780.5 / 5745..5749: -0.90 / 12.7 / 14.5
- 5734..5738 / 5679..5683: -1.05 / 12.9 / 17.0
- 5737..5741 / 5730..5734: -0.66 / 14.9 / 13.6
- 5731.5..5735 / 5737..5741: -0.86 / 13.5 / 14.9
